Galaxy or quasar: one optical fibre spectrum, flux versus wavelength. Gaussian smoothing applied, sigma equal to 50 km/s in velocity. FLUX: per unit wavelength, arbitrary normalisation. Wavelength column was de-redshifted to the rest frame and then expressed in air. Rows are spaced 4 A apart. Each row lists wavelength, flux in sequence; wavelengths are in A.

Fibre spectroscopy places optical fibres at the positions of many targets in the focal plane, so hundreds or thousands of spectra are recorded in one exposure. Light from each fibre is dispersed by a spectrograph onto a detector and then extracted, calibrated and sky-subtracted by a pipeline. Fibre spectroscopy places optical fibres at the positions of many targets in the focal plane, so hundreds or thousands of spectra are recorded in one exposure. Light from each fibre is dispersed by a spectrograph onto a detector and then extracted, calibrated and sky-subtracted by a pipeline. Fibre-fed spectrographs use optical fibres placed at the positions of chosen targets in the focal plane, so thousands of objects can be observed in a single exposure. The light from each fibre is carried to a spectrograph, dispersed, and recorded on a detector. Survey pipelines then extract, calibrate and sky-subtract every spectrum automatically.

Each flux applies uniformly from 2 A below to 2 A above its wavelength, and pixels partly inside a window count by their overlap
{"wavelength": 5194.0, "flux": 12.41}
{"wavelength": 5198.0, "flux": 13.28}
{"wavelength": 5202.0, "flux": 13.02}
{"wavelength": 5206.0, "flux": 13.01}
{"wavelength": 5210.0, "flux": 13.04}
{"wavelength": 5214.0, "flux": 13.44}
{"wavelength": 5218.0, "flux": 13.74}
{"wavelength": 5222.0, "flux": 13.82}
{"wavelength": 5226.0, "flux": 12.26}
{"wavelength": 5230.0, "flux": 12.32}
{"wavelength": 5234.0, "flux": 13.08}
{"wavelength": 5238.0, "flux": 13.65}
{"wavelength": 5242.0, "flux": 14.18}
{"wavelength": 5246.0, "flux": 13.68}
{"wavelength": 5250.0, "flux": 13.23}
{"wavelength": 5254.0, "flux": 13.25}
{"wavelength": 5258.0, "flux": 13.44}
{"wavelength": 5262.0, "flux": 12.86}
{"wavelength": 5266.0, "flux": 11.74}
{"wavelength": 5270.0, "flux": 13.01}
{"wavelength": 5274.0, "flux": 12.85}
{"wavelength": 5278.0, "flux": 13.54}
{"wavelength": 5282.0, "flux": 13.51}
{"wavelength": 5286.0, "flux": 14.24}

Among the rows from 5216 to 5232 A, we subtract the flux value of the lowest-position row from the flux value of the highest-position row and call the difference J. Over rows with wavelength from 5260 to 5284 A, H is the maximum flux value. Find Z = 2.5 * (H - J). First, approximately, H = 13.54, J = -1.4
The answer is 37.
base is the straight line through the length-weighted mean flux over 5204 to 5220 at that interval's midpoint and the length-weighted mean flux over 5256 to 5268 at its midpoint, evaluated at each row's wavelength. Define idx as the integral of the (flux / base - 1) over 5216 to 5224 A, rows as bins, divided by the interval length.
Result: 0.04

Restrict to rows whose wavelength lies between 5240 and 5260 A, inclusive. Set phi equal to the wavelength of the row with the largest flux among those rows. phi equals 5242.0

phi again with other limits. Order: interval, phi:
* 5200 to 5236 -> 5222.0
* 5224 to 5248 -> 5242.0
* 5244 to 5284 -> 5246.0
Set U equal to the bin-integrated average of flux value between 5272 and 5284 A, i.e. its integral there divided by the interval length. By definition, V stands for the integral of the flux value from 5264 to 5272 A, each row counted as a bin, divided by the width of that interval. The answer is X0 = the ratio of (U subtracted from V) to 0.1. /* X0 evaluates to -9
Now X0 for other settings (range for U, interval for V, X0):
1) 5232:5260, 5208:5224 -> 0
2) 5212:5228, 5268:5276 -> -4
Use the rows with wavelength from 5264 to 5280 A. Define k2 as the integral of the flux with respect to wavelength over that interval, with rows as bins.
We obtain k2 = 205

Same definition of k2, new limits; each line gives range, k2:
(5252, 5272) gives 257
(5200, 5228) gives 369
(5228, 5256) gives 374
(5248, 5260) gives 160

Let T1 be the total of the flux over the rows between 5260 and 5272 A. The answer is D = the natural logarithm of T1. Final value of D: 3.63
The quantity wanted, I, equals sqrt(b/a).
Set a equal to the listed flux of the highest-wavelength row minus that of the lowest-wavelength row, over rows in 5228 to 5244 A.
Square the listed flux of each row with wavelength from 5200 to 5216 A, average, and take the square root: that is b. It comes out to 2.7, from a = 1.9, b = 13.1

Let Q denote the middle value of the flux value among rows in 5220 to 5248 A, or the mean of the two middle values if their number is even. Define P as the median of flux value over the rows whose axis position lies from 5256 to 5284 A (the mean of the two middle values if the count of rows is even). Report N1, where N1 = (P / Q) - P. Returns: -12.1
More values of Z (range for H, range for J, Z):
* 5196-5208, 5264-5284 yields 29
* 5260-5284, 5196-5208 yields 35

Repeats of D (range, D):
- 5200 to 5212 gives 3.67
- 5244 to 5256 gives 3.69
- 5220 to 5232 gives 3.65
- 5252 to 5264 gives 3.68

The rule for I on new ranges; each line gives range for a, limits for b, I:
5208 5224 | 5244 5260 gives 4.1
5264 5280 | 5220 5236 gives 2.7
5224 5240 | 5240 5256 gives 3.1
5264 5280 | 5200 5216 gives 2.7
